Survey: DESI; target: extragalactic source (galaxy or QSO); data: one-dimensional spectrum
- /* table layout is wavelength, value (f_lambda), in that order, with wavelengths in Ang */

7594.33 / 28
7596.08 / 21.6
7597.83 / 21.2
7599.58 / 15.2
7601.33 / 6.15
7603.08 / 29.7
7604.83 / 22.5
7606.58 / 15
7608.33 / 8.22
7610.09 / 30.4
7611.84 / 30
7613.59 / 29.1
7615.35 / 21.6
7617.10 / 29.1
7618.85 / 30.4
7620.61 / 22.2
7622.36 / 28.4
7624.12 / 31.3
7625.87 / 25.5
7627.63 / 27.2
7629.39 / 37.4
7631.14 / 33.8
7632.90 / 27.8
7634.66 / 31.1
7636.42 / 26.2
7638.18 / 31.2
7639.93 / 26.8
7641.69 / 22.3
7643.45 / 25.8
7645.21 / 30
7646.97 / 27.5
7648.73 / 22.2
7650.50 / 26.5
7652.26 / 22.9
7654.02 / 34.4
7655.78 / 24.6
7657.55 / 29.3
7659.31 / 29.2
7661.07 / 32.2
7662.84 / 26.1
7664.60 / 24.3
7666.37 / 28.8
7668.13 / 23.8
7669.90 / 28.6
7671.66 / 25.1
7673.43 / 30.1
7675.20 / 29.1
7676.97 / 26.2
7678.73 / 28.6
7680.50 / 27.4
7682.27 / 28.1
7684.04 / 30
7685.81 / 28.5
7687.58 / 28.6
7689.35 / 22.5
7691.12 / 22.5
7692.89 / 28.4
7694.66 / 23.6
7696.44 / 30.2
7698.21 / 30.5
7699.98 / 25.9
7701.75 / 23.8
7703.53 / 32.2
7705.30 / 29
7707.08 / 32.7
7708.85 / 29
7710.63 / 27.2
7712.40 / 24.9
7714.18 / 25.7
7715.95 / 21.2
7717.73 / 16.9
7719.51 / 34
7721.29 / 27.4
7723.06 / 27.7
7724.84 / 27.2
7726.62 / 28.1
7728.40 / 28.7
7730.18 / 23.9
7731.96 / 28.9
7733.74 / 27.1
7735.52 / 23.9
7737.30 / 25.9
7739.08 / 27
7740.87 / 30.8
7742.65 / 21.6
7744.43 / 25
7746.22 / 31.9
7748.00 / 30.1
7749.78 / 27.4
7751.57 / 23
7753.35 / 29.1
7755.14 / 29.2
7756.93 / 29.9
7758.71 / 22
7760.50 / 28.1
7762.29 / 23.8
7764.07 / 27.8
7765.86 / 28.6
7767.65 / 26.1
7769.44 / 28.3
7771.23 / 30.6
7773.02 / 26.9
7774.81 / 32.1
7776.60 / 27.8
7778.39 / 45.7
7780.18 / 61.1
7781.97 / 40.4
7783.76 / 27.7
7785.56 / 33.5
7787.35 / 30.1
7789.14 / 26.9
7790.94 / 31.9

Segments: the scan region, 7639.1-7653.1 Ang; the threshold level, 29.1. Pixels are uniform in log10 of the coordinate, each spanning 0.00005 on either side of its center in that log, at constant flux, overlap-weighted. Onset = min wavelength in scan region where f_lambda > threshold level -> 7645.21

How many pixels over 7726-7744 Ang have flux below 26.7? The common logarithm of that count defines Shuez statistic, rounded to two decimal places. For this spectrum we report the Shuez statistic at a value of 0.60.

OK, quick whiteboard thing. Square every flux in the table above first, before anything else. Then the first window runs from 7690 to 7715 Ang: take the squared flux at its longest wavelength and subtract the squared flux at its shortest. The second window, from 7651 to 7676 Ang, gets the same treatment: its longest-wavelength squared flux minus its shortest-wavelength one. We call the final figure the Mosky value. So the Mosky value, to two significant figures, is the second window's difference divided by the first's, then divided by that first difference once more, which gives 0.014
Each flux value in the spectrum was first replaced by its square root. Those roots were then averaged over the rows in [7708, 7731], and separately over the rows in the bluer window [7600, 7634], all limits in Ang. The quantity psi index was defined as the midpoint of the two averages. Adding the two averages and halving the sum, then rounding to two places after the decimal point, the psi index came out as 5.04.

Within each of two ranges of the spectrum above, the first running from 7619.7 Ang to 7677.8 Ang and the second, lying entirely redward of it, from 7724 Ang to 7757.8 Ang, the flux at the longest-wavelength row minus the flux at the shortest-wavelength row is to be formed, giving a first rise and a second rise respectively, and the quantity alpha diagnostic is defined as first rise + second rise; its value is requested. 7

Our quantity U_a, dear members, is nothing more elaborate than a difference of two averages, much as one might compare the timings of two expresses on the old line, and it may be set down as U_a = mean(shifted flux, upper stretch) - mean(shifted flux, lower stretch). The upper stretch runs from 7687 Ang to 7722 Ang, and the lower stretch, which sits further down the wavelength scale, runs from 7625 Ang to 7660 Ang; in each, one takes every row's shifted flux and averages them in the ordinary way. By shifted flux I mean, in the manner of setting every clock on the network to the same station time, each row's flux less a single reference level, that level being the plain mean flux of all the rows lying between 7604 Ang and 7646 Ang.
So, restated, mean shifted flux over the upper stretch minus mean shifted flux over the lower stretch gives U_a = -1.3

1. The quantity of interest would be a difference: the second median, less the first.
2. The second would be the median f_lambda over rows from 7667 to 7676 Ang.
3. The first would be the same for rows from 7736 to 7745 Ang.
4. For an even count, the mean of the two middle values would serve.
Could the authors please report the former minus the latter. 2.7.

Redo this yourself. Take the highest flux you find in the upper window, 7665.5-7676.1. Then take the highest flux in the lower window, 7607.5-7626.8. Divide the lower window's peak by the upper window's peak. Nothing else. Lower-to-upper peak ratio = 1.04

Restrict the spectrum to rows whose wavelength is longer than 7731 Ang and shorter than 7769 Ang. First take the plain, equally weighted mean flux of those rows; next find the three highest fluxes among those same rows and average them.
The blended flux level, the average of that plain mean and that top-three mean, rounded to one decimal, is 29.0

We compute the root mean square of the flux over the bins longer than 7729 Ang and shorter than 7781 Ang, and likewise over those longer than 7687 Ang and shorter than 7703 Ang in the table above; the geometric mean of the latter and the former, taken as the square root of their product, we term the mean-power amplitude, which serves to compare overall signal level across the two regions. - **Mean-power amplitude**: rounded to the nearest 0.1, 28.2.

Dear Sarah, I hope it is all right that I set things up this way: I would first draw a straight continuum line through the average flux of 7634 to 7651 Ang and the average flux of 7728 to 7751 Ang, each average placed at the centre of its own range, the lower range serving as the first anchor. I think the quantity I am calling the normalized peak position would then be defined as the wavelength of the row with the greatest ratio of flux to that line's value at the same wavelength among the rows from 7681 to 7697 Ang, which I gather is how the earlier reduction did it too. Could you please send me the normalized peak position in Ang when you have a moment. 7696.44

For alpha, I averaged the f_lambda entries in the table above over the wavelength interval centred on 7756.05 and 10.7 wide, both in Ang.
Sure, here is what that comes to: 26.9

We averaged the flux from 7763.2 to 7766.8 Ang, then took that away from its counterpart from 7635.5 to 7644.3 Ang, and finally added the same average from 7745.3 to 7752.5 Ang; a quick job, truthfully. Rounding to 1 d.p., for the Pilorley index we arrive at 26.4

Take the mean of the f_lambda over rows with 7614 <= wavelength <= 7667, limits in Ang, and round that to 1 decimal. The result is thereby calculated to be 27.9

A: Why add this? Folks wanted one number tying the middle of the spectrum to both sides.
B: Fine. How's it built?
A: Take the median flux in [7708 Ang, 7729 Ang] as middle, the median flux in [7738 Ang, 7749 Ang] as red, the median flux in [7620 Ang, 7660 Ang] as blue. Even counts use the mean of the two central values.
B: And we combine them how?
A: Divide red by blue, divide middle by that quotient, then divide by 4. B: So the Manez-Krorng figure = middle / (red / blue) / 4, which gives 6.6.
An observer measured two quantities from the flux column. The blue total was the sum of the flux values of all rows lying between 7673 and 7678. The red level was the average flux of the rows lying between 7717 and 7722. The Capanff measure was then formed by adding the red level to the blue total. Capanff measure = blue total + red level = 112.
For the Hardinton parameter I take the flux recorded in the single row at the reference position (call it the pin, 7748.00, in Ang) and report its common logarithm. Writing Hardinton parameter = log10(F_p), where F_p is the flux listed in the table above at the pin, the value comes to 1.48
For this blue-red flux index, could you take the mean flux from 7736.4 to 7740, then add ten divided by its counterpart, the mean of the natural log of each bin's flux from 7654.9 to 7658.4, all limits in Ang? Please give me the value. 29.5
